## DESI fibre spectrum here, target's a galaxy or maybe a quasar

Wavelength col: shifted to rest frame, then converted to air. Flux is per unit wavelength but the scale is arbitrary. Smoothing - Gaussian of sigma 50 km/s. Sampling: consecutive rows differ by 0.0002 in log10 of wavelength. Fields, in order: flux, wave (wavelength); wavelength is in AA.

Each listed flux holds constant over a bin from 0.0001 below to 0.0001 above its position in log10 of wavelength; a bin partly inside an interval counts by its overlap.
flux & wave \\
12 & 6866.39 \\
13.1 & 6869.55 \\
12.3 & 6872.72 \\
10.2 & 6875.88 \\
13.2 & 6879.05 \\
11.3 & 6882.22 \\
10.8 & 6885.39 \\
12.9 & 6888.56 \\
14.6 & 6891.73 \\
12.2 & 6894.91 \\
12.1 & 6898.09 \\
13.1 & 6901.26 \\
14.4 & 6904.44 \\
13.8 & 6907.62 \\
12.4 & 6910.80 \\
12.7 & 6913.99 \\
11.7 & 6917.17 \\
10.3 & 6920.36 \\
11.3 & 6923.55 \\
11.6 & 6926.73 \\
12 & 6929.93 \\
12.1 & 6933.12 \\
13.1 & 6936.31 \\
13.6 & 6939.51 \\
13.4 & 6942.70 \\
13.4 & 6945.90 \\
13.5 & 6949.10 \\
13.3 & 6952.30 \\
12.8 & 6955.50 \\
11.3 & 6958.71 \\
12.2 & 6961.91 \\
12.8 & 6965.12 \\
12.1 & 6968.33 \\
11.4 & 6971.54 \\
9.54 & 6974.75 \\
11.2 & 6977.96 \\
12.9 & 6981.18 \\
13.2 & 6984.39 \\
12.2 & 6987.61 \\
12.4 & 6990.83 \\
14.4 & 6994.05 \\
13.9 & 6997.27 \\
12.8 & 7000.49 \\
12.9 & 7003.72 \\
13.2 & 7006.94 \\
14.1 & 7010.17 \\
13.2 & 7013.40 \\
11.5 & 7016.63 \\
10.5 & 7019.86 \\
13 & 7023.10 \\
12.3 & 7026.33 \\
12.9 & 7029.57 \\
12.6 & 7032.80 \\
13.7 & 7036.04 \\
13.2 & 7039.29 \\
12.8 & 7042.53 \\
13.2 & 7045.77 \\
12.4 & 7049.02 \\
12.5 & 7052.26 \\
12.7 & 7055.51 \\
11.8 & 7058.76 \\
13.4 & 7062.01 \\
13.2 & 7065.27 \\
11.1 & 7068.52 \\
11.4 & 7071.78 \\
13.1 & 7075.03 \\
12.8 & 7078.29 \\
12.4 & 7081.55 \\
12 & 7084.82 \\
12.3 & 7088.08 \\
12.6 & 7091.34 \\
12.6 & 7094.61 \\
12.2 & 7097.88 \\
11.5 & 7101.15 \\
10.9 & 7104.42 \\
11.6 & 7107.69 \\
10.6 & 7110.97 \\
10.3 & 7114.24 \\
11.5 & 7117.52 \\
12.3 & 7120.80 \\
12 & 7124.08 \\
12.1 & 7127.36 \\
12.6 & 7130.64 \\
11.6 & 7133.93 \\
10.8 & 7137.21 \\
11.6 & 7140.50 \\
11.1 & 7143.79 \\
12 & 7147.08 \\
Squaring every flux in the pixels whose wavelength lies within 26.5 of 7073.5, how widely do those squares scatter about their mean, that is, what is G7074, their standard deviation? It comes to 15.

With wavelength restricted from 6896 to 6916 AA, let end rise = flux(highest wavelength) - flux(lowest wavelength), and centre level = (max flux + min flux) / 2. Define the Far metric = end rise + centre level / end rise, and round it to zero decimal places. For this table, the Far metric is 23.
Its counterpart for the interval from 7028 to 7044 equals -132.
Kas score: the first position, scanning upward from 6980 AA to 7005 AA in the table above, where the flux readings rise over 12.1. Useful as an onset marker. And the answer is 6981.18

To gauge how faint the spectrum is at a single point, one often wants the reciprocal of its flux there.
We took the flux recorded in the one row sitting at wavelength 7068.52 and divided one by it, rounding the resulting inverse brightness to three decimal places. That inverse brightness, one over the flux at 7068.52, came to 0.090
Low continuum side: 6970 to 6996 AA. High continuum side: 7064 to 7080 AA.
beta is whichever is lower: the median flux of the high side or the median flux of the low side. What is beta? 12.3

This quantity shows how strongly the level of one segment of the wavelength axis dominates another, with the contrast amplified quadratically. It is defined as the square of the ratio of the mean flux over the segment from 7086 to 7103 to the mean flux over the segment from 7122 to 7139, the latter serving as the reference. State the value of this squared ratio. 1.07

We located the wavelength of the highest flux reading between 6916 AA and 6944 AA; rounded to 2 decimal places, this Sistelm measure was 6939.51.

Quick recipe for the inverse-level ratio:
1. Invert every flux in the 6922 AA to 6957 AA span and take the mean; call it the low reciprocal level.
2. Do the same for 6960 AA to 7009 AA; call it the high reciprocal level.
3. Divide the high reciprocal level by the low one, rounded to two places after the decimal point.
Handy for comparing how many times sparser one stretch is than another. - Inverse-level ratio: 1.03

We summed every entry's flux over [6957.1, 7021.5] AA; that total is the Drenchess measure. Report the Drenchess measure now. 248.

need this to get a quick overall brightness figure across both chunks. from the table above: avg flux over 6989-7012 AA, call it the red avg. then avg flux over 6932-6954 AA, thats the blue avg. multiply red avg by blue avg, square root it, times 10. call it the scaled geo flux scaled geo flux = 133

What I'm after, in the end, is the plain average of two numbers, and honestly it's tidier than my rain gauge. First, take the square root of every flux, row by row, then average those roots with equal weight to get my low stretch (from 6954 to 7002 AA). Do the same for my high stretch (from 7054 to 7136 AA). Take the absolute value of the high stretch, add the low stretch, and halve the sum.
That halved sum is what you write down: 3.49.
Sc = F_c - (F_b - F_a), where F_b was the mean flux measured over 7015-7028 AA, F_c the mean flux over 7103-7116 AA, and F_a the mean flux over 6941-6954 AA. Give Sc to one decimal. 12.4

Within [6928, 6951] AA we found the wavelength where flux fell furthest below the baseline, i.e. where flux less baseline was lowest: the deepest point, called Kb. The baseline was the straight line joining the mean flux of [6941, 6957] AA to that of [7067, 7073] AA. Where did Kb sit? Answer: 6929.93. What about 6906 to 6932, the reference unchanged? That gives 6920.36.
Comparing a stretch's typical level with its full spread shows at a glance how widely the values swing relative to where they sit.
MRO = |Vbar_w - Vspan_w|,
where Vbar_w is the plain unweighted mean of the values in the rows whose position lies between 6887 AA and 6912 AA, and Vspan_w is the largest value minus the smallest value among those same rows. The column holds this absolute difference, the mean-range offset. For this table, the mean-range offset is 10.7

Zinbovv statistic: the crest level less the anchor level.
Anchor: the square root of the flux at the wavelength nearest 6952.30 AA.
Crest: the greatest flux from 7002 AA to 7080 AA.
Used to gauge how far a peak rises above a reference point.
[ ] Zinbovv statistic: 10.5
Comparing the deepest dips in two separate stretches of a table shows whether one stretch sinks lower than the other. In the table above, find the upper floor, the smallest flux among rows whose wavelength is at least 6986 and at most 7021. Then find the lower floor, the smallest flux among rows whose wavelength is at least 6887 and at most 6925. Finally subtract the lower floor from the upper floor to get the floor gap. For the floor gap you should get 0.20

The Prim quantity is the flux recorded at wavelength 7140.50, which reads 11.6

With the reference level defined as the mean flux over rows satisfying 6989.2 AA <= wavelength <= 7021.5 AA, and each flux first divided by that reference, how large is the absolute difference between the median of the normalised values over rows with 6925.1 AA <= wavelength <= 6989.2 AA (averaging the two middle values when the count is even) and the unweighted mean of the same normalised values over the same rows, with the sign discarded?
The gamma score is 0.0092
